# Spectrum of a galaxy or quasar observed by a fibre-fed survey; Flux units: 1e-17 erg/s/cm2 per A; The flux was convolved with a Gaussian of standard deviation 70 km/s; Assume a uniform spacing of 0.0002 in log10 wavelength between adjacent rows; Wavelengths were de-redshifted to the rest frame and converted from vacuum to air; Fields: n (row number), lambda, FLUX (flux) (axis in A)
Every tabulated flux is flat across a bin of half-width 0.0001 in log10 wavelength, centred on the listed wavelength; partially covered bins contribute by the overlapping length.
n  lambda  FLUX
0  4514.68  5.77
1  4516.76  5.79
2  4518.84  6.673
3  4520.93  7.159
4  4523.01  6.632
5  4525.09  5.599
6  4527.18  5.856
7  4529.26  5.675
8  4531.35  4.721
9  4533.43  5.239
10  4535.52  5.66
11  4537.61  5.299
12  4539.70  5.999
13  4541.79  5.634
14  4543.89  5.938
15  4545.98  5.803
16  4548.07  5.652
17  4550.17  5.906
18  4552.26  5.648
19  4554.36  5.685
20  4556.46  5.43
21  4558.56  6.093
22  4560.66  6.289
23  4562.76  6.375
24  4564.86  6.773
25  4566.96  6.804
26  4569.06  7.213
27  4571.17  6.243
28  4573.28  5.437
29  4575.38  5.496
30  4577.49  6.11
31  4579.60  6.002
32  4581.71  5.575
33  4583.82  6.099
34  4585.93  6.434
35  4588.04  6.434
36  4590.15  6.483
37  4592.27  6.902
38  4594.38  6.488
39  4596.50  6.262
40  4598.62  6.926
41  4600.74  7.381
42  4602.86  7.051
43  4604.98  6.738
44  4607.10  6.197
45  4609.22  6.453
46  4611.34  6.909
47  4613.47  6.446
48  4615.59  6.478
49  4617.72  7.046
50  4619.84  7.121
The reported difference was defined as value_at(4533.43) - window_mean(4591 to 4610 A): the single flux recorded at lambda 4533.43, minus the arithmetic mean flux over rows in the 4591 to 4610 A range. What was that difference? -1.5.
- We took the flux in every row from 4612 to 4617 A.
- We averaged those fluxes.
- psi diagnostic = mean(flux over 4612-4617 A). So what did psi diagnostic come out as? 6.5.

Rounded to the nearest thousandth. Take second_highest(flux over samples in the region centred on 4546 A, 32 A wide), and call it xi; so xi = 6.093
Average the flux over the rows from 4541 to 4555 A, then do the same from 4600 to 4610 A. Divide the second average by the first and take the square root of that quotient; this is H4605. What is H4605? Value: 1.08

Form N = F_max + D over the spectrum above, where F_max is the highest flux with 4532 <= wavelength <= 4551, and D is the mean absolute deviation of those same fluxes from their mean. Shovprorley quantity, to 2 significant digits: 6.2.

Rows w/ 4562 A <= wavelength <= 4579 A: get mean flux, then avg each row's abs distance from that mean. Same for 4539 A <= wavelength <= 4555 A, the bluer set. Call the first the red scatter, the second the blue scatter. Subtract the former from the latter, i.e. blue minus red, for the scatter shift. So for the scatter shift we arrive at -0.4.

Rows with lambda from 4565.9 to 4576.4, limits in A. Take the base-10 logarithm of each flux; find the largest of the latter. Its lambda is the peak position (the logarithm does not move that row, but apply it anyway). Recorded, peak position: 4569.06 A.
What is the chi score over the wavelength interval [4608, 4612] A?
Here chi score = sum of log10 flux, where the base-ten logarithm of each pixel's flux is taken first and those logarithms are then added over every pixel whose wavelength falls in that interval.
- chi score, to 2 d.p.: 1.65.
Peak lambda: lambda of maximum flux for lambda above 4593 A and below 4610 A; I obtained 4600.74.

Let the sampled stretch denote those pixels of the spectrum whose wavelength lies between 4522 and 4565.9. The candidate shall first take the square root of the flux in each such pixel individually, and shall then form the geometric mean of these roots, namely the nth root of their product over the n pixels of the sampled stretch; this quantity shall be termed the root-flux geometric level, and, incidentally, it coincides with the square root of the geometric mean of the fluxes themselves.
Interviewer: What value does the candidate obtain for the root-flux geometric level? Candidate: 2.41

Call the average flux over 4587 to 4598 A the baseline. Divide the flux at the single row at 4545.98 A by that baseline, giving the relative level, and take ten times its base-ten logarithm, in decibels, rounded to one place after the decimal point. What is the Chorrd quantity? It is -0.5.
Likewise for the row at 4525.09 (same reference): -0.7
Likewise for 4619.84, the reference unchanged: 0.4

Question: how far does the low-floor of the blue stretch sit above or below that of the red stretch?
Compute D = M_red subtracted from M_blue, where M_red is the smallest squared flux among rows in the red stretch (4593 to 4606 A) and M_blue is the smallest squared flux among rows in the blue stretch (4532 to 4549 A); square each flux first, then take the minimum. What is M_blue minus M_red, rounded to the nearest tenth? -11.8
